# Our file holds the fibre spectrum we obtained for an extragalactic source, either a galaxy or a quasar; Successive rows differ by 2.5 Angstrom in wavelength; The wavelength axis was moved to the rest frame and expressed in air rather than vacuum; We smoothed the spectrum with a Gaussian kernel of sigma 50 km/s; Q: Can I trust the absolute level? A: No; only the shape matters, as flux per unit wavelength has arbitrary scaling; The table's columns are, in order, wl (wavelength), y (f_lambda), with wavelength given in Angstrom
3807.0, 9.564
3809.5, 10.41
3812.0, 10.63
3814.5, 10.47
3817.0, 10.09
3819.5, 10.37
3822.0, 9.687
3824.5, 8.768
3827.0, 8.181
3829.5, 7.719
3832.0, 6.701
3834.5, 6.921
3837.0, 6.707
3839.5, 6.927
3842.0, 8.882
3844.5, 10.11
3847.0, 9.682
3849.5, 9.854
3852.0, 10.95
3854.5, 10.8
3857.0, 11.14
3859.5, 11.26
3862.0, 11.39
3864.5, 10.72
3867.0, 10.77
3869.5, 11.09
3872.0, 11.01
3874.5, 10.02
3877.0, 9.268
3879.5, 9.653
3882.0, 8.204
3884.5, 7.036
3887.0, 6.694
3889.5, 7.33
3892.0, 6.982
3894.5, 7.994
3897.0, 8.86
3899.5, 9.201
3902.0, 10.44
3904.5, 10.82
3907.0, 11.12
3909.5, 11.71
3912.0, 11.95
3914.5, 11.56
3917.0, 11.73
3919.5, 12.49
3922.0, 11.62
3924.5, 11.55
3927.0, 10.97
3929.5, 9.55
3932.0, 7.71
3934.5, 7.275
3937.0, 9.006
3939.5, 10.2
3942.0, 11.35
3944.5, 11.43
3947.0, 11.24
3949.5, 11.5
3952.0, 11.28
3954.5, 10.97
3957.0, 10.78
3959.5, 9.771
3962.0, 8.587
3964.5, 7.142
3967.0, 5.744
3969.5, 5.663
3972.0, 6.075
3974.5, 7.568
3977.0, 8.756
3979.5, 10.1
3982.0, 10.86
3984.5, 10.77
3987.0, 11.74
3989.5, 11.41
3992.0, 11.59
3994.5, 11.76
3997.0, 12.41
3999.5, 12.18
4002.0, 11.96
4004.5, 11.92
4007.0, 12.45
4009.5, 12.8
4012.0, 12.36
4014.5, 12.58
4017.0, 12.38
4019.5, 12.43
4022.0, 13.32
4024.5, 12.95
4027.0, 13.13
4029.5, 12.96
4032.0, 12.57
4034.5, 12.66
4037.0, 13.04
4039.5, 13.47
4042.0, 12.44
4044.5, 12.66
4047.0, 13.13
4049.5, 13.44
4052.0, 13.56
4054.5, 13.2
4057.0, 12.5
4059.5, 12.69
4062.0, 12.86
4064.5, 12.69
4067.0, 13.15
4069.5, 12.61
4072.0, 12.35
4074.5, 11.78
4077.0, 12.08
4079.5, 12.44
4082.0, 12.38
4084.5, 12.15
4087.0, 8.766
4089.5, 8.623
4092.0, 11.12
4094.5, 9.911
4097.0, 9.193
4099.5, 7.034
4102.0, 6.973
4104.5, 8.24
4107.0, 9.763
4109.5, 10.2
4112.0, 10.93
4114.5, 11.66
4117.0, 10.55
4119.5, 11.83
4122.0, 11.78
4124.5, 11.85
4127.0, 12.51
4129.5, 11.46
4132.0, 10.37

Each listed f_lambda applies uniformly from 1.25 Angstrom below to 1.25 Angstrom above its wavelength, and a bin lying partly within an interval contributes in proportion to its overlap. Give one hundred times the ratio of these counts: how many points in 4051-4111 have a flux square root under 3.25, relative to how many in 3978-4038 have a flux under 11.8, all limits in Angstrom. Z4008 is 129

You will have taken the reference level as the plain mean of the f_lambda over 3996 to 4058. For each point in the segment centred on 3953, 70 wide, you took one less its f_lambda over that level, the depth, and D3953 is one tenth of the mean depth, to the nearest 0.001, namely 0.024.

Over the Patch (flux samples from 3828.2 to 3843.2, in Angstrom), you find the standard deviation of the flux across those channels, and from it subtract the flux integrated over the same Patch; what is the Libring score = -109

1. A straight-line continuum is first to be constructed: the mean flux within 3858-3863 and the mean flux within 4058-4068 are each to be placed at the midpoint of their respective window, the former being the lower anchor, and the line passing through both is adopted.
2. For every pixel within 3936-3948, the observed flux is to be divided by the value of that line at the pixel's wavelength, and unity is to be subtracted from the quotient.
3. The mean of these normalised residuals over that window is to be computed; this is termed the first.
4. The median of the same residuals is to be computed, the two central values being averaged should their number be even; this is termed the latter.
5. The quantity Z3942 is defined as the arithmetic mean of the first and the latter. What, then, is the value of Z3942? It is -0.08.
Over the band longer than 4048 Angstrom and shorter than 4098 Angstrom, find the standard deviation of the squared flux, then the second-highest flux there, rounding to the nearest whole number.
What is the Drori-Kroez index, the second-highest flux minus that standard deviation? -20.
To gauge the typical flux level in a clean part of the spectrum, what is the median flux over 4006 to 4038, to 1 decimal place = 12.7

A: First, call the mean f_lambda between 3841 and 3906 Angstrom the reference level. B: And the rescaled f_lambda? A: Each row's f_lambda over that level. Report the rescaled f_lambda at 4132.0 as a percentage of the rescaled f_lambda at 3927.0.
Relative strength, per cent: 95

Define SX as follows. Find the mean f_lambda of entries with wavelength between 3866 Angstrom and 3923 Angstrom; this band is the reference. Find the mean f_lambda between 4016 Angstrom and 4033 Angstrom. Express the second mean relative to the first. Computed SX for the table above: 1.30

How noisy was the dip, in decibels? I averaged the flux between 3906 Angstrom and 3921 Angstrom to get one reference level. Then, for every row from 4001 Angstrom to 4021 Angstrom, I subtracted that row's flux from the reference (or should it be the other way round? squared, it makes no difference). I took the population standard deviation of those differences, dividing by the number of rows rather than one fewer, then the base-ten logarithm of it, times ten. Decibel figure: -5.6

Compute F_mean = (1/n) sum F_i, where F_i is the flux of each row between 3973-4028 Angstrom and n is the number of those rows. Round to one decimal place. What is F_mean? 11.7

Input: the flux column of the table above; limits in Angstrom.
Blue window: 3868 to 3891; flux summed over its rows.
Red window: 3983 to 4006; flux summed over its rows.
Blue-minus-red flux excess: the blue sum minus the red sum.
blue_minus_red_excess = -25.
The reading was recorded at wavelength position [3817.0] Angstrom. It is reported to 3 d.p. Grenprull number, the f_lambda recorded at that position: 10.090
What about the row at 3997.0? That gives 12.410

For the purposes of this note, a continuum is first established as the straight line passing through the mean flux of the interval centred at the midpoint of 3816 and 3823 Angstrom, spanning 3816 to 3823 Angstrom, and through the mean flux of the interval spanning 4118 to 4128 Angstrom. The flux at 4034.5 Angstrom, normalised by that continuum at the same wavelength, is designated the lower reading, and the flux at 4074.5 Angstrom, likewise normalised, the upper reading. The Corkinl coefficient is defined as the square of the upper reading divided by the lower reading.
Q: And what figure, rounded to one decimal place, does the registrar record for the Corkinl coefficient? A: 0.9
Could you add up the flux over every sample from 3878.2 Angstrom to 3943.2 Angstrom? 253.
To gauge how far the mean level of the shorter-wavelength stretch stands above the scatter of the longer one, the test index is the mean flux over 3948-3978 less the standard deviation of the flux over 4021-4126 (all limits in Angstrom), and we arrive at 6.9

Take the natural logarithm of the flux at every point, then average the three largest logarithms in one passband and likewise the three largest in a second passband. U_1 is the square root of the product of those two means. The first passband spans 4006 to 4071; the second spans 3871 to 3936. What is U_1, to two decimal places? 2.54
